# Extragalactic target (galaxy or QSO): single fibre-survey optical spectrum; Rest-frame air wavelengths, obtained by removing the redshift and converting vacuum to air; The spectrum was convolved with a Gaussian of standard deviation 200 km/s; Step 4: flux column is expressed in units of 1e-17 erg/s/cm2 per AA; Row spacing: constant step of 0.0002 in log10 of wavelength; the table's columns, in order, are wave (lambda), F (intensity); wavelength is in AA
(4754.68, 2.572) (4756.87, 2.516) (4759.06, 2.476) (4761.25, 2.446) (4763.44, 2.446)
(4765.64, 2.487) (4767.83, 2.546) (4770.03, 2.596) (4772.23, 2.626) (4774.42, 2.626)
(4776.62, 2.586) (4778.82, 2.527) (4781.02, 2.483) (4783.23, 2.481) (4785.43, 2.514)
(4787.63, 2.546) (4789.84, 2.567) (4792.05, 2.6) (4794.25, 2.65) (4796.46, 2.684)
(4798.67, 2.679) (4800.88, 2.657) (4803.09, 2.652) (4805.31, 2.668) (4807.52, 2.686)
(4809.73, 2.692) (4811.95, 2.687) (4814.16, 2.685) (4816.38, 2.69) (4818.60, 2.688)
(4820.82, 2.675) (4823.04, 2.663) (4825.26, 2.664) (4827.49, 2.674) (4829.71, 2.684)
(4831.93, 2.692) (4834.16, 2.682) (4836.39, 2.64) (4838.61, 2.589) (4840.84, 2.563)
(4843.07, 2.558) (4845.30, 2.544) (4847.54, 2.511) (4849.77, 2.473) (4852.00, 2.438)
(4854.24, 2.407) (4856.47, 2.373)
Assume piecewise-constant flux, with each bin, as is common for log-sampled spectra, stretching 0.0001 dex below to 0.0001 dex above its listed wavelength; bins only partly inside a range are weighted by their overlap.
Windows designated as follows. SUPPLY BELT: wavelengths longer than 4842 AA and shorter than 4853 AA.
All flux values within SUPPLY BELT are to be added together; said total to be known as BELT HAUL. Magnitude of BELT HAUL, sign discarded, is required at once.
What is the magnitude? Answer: 12.5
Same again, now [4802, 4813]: 13.4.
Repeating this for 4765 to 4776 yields 12.9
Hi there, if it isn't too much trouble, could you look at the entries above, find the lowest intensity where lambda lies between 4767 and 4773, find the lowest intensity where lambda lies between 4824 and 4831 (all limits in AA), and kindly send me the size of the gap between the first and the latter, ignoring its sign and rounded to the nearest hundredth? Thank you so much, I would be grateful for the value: 0.12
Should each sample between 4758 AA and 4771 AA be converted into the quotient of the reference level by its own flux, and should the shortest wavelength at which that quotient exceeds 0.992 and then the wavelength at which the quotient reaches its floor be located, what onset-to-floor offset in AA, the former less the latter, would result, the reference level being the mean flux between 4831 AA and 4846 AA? -11.0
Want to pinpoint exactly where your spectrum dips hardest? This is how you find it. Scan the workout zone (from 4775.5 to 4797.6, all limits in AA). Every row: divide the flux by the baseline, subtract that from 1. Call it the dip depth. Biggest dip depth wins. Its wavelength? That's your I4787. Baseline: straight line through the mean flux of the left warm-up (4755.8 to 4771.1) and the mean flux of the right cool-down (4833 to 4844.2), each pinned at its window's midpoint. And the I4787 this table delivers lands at 4783.23 AA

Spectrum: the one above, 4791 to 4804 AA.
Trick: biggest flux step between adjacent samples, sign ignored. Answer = 0.050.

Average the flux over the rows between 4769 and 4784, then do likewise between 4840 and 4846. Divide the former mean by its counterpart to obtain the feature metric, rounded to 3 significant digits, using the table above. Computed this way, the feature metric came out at 1.00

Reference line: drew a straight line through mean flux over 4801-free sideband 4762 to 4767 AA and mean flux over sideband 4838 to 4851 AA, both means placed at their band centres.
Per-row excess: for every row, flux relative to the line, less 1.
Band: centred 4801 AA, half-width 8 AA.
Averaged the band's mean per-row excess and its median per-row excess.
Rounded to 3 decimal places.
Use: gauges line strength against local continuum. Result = 0.066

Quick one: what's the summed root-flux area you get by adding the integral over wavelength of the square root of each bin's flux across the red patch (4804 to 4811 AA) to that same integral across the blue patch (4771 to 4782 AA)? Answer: 29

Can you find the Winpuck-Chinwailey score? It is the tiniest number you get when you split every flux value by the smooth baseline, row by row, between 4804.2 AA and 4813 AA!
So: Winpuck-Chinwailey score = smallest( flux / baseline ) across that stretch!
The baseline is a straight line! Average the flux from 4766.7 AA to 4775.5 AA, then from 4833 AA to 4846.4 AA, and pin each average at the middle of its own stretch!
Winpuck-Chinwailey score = 1.03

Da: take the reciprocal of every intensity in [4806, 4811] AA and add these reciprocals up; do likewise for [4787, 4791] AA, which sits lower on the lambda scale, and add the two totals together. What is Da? 1.53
